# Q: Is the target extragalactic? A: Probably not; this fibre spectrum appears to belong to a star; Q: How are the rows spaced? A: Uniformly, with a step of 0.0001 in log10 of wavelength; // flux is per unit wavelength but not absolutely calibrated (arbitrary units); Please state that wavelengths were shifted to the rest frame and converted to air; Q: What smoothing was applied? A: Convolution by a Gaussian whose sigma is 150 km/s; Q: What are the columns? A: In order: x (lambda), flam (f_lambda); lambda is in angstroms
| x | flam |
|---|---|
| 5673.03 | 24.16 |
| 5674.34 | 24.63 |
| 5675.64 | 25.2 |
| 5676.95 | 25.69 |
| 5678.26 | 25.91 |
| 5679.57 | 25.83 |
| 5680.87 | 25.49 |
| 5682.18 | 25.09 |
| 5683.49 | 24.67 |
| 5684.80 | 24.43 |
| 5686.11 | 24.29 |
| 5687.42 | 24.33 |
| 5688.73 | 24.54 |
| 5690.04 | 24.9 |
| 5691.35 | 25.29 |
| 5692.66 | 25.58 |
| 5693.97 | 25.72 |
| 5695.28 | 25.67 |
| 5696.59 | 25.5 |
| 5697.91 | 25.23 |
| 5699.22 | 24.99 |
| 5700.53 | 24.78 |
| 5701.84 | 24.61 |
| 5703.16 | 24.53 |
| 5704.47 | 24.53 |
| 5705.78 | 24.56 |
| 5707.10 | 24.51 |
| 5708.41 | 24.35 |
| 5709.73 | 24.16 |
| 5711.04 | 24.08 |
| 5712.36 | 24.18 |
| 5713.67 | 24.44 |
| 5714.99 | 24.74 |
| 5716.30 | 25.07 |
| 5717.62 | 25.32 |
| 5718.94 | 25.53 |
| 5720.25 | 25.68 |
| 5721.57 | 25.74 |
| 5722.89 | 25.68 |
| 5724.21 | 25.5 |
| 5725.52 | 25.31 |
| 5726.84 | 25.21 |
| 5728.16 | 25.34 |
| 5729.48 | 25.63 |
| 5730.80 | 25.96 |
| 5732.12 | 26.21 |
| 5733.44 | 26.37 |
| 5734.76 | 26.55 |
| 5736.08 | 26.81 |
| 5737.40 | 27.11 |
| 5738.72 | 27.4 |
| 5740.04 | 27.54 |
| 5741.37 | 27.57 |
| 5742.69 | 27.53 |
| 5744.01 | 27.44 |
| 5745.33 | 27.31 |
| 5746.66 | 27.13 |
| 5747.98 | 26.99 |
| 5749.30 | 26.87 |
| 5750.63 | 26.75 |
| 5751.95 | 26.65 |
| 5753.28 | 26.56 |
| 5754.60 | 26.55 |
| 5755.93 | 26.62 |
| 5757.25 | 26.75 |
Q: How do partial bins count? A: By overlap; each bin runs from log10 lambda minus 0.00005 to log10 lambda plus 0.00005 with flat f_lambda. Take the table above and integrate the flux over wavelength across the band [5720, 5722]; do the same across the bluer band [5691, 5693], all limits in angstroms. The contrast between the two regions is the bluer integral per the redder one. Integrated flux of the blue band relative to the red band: 1.0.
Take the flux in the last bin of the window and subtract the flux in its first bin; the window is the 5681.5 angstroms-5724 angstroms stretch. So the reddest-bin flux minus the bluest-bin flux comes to 0.59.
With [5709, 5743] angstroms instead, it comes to 3.37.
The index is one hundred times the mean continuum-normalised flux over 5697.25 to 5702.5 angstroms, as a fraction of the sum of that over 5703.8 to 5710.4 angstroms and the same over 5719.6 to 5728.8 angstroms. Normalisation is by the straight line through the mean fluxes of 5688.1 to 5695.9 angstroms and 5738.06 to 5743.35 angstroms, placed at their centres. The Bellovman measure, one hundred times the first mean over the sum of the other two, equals 51.3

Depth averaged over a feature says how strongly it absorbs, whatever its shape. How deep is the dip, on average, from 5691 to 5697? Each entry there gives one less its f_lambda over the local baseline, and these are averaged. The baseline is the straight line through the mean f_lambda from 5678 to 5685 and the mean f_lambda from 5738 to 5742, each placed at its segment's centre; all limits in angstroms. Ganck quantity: 0.006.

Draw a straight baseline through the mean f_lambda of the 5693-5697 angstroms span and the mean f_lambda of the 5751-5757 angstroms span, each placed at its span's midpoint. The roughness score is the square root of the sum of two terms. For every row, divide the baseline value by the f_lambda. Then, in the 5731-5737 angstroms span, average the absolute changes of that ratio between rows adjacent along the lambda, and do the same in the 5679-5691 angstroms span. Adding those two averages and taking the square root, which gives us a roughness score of 0.134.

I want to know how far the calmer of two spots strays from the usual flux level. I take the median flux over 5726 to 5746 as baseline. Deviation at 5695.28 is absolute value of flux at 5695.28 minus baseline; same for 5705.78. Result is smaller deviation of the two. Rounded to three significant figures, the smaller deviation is 1.14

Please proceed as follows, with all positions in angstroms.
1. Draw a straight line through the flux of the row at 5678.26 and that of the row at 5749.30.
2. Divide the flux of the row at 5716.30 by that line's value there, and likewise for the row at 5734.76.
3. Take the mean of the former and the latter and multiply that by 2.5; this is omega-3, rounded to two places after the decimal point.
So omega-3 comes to 2.43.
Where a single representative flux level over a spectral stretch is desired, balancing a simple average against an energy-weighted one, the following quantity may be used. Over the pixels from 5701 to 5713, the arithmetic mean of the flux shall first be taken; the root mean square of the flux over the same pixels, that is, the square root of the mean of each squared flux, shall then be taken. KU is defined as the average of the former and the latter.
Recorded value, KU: 24.4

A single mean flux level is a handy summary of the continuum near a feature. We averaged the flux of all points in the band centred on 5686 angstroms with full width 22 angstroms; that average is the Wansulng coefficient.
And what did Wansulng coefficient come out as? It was 25.18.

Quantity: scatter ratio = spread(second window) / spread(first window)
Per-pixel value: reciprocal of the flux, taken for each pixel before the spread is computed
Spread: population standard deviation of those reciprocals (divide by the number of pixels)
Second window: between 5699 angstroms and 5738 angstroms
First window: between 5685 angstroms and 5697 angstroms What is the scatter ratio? 1.4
